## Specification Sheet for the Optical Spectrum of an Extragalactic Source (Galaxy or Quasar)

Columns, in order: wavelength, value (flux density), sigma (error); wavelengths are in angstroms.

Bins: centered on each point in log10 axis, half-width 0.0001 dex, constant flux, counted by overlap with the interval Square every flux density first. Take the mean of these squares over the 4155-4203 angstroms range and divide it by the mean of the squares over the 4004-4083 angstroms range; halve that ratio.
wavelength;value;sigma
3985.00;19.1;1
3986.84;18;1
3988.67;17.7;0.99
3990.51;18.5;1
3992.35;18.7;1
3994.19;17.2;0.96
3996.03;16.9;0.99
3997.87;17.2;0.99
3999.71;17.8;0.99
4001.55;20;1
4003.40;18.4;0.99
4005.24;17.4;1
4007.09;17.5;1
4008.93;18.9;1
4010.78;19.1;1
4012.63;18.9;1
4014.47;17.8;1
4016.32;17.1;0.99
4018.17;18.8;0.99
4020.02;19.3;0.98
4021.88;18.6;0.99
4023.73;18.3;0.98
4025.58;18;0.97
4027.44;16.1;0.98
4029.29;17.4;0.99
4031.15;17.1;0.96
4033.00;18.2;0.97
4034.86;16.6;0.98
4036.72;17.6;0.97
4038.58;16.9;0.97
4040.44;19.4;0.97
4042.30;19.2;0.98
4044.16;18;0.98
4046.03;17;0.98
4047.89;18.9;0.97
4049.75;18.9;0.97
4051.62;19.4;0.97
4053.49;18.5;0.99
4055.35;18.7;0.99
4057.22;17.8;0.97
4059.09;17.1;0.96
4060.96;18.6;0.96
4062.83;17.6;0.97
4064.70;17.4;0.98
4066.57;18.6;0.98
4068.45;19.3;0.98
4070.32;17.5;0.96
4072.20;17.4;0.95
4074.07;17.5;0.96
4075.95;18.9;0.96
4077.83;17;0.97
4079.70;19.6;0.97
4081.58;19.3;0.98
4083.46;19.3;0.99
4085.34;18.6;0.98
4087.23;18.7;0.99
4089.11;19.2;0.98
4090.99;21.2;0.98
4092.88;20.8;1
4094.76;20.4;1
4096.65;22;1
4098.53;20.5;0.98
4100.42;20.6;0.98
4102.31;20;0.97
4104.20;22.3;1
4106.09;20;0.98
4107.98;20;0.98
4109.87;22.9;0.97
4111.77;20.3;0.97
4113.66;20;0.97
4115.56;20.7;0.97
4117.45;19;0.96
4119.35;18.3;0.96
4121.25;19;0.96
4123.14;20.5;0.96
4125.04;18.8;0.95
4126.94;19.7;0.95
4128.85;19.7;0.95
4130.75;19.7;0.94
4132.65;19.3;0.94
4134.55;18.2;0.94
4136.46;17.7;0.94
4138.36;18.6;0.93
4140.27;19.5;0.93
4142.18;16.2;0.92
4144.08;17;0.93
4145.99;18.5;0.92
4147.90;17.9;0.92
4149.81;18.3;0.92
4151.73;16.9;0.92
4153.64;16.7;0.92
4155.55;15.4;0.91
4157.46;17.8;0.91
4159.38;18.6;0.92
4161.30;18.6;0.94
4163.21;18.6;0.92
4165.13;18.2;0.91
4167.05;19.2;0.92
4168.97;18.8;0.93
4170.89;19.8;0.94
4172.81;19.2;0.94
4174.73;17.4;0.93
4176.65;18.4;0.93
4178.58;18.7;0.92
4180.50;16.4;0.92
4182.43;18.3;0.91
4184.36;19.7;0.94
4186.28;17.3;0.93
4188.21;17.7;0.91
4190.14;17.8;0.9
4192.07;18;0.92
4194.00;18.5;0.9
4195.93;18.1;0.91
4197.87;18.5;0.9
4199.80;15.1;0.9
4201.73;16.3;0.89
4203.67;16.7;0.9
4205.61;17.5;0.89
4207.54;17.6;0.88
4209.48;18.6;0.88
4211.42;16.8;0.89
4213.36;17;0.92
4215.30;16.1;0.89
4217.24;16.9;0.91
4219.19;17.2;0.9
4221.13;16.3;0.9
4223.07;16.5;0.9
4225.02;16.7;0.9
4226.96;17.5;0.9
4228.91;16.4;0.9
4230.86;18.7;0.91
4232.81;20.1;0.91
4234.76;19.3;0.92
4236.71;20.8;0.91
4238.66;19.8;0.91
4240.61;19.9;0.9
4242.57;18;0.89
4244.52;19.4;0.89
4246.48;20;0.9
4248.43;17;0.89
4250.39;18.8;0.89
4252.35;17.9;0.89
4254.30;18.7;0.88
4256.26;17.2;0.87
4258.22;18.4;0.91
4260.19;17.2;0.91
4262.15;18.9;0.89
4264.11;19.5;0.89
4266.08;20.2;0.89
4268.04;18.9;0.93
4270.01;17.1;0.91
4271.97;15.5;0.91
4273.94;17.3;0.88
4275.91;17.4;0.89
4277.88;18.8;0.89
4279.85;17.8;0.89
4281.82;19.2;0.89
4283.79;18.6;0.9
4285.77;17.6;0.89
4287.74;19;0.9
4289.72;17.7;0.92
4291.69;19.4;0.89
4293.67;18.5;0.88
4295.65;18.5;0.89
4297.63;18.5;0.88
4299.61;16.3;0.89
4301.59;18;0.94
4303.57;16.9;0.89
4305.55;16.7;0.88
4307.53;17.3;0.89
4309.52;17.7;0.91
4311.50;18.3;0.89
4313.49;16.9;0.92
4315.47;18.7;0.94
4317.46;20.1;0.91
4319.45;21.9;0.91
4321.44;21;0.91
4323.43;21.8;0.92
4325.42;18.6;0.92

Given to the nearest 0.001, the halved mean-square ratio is 0.495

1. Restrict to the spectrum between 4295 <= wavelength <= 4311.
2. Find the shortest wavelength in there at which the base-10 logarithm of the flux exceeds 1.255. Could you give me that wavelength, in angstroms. 4295.65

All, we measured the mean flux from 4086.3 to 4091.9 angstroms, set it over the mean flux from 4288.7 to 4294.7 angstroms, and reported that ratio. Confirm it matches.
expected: 1.06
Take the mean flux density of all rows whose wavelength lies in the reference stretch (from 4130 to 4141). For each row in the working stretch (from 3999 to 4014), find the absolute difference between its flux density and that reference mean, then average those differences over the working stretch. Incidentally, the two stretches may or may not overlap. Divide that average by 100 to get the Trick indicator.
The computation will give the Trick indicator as 0.0073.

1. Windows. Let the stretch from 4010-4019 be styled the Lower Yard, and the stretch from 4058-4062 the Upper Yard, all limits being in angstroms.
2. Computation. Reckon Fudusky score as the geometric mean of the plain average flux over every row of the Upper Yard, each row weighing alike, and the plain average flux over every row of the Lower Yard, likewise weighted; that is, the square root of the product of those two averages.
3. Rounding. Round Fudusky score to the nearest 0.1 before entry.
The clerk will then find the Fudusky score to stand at 18.1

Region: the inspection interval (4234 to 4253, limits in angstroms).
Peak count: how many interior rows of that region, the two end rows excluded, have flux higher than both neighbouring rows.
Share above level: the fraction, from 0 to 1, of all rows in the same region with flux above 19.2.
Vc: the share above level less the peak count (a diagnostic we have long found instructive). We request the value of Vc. -3.4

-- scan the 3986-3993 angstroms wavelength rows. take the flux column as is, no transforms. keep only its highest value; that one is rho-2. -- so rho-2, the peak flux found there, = 18.7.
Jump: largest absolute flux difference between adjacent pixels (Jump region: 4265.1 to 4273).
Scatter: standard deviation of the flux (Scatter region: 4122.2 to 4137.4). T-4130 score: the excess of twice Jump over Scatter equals 2.7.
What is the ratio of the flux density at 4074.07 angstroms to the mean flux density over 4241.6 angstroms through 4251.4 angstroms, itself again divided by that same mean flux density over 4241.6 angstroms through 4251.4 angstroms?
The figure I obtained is 0.050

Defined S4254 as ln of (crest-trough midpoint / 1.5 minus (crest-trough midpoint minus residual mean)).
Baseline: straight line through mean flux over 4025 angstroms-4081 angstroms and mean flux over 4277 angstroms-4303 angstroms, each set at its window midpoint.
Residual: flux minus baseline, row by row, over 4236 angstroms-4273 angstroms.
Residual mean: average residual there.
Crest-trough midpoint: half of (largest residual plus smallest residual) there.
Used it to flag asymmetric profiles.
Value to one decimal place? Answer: -1.0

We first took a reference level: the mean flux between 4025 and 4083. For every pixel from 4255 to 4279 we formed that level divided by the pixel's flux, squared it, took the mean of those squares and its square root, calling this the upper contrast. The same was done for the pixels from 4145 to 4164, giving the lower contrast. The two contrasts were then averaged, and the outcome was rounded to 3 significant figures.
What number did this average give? 1.02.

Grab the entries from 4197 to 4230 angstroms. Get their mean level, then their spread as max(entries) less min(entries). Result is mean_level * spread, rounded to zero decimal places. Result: 59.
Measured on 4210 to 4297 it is 96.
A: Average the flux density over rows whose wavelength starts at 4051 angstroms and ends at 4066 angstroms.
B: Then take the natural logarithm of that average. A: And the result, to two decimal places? 2.90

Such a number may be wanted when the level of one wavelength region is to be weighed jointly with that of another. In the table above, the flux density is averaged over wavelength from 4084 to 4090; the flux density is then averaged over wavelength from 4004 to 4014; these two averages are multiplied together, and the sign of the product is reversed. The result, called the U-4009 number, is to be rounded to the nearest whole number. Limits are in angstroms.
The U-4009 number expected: -346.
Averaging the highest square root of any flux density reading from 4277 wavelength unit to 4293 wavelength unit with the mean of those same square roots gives 4.35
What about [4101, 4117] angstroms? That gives 4.67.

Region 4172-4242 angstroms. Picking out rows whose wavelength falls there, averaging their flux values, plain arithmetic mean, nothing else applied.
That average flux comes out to 17.8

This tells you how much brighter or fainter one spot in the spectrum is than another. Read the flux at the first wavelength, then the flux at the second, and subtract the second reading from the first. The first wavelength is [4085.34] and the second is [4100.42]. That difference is -2.0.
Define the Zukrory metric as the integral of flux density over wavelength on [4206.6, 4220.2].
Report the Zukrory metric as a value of 233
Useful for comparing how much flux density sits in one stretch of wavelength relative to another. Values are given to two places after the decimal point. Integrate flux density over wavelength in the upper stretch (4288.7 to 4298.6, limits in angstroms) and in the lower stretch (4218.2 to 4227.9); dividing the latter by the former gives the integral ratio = 0.89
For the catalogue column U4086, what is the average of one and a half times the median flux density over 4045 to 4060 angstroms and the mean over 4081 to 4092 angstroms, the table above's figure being 23.6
